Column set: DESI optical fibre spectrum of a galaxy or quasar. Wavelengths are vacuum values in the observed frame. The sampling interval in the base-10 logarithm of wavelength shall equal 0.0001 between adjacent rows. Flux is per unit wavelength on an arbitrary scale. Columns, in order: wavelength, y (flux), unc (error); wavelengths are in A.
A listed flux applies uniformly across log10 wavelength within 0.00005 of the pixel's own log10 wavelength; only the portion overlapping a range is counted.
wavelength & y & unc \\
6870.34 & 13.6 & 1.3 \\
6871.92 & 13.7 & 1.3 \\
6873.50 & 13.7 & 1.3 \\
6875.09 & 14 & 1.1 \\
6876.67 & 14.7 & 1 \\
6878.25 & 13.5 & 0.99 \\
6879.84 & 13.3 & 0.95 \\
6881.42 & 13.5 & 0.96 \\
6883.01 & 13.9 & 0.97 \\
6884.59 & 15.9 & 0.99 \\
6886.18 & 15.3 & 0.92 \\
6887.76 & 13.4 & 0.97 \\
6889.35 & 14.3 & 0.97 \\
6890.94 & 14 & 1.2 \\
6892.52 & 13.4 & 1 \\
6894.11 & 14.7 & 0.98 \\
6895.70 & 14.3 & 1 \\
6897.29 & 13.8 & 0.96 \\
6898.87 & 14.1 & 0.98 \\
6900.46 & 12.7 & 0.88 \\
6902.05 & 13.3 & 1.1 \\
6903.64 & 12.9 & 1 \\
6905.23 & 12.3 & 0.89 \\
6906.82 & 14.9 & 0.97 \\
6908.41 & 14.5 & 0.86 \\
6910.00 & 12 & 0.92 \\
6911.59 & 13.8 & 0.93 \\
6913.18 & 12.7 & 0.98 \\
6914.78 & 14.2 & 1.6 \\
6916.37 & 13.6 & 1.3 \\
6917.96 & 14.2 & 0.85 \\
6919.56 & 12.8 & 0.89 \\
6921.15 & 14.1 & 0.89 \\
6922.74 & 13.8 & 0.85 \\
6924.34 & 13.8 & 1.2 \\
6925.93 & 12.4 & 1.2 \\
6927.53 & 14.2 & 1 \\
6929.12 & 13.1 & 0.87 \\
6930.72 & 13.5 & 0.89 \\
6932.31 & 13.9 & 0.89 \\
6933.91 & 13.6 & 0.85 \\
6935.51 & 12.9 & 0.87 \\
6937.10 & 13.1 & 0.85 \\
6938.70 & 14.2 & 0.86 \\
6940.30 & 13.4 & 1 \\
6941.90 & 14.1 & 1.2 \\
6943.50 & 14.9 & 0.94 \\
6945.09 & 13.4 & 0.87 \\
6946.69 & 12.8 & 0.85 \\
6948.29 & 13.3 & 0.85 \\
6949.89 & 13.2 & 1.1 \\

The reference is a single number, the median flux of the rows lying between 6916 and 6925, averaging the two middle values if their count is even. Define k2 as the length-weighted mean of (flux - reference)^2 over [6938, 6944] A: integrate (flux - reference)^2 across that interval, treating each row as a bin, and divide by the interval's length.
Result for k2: 0.4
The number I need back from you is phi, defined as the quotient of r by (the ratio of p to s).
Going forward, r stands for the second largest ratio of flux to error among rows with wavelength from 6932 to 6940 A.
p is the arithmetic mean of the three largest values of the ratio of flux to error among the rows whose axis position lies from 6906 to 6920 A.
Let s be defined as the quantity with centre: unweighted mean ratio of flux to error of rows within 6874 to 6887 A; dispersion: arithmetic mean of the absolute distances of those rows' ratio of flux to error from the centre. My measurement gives 0.94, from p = 16.3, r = 16.0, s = 0.96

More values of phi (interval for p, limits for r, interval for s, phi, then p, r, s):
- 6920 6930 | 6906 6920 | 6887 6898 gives 0.86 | 15.7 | 16.7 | 0.81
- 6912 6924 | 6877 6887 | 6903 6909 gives 1.36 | 16.3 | 16.1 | 1.38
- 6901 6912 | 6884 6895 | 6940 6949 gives 1.33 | 15.7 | 16.1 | 1.30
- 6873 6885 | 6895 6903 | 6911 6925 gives 2.20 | 15.0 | 14.4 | 2.30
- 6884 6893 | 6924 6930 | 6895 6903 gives 0.66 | 15.8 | 14.2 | 0.73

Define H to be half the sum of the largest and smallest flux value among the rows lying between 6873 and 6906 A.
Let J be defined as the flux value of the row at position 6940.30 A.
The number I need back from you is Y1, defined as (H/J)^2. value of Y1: 1.11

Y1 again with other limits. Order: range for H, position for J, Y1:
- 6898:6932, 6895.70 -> 0.88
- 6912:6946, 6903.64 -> 1.12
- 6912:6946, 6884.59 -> 0.74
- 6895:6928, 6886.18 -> 0.77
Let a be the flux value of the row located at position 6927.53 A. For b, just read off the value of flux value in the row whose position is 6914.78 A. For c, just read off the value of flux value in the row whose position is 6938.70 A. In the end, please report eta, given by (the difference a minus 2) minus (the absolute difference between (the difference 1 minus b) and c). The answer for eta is -15.2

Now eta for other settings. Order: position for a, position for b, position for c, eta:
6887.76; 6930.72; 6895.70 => -15.4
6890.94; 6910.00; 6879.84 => -12.3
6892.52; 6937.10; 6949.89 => -13.9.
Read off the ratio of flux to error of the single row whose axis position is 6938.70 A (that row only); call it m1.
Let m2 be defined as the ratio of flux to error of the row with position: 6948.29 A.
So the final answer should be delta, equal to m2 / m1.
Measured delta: 0.95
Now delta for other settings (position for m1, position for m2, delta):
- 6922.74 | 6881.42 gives 0.87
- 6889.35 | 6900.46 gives 0.98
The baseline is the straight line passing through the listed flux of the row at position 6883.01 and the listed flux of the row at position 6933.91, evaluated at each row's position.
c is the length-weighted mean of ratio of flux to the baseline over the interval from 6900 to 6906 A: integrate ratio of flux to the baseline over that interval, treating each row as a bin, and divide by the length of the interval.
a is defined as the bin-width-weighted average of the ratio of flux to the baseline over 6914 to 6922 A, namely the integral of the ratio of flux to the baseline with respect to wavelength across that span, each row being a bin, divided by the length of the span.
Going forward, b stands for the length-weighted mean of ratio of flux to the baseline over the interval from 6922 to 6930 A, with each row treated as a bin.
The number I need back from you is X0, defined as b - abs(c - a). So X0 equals 0.91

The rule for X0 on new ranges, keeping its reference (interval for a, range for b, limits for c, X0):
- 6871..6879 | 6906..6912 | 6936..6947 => 0.99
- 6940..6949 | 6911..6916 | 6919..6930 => 0.96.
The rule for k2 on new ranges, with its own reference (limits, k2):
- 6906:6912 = 1.3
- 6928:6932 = 0.2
